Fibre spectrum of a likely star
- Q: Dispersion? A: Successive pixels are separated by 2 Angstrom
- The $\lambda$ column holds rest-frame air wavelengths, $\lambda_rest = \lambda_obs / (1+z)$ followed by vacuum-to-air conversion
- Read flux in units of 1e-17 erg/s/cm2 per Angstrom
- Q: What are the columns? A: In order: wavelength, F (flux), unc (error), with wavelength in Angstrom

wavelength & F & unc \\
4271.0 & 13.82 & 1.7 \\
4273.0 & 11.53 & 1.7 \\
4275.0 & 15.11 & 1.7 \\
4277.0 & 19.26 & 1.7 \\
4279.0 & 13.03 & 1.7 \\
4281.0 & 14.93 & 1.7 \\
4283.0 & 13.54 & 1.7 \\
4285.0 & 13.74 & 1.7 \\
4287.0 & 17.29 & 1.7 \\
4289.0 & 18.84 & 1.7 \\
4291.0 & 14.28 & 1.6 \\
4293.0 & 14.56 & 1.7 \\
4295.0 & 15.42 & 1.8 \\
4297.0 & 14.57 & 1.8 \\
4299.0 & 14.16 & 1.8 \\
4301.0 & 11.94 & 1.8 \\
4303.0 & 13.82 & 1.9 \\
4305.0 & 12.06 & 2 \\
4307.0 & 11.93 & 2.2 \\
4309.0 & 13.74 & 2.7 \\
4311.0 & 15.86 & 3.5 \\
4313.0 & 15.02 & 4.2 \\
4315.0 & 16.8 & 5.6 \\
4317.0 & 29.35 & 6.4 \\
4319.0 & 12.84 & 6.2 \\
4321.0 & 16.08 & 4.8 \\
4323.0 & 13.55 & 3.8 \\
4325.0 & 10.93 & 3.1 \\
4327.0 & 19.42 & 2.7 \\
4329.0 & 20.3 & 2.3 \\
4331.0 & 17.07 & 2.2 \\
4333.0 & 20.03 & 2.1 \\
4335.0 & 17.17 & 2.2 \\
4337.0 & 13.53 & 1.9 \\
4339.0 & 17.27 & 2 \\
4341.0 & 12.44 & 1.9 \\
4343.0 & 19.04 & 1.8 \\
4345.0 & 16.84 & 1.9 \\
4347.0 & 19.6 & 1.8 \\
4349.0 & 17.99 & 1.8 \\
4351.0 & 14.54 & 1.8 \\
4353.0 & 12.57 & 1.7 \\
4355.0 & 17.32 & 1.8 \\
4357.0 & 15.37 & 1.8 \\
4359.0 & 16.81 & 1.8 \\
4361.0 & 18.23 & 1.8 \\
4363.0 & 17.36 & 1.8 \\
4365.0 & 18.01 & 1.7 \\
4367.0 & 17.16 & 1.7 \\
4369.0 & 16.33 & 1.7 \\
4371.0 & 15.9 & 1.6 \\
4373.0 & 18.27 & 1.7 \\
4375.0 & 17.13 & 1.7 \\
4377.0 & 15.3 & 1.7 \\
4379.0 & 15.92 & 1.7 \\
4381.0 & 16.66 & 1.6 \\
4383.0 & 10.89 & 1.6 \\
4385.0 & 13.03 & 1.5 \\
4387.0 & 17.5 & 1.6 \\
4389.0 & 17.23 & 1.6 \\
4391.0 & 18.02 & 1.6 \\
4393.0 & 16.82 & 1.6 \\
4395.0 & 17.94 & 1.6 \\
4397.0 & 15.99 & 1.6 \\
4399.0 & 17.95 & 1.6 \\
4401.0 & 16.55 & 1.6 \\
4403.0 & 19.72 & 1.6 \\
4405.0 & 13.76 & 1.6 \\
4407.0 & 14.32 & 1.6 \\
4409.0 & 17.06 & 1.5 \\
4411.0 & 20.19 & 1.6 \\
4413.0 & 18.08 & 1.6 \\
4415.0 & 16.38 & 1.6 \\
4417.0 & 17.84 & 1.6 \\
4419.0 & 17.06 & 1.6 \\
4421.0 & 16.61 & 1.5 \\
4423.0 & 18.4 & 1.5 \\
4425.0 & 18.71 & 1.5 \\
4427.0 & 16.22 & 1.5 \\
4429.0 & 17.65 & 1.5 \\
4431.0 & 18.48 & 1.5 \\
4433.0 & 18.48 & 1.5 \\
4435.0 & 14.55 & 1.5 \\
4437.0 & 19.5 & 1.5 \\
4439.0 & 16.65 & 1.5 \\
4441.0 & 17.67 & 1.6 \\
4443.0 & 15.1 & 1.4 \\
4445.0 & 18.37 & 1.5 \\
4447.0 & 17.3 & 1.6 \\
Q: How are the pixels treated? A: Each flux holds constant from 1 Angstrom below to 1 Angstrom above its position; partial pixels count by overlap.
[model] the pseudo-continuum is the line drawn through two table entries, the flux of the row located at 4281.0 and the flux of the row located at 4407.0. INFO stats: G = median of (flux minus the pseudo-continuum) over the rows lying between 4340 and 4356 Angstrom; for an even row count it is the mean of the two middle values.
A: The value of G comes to 2.5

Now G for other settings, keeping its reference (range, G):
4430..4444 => 3.5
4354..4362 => 2.5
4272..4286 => -1.2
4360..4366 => 3.5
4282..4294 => -0.5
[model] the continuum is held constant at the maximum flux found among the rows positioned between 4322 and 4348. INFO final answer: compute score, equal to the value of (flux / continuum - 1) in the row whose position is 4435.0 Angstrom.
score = -0.283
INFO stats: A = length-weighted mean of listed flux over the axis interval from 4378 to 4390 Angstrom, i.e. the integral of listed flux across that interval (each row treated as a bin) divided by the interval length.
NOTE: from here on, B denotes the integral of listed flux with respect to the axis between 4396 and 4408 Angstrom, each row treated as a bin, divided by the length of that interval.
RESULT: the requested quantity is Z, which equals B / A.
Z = 1.08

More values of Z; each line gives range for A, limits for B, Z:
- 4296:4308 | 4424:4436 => 1.33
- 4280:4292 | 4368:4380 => 1.07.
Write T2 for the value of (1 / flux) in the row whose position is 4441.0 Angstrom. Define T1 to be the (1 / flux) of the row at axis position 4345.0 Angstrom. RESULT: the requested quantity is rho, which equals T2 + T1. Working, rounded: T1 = 0.059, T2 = 0.0566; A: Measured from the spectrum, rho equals 0.116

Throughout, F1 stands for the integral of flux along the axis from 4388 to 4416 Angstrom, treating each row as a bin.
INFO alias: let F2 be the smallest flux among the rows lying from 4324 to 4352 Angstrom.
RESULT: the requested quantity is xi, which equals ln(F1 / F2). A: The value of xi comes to 3.78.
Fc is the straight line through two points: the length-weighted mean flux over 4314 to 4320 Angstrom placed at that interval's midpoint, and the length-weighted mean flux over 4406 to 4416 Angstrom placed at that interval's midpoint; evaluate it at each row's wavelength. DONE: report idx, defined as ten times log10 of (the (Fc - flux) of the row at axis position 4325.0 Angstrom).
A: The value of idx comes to 9.3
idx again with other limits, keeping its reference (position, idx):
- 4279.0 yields 8.8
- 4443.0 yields 1.0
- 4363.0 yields 0.4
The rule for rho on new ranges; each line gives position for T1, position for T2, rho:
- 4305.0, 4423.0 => 0.137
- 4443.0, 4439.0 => 0.126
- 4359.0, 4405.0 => 0.132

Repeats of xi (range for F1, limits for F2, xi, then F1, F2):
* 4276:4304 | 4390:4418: 3.42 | 419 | 13.76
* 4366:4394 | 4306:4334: 3.72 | 452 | 10.93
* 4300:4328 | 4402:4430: 3.43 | 427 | 13.76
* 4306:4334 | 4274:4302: 3.66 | 466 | 11.94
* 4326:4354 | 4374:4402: 3.78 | 476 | 10.89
